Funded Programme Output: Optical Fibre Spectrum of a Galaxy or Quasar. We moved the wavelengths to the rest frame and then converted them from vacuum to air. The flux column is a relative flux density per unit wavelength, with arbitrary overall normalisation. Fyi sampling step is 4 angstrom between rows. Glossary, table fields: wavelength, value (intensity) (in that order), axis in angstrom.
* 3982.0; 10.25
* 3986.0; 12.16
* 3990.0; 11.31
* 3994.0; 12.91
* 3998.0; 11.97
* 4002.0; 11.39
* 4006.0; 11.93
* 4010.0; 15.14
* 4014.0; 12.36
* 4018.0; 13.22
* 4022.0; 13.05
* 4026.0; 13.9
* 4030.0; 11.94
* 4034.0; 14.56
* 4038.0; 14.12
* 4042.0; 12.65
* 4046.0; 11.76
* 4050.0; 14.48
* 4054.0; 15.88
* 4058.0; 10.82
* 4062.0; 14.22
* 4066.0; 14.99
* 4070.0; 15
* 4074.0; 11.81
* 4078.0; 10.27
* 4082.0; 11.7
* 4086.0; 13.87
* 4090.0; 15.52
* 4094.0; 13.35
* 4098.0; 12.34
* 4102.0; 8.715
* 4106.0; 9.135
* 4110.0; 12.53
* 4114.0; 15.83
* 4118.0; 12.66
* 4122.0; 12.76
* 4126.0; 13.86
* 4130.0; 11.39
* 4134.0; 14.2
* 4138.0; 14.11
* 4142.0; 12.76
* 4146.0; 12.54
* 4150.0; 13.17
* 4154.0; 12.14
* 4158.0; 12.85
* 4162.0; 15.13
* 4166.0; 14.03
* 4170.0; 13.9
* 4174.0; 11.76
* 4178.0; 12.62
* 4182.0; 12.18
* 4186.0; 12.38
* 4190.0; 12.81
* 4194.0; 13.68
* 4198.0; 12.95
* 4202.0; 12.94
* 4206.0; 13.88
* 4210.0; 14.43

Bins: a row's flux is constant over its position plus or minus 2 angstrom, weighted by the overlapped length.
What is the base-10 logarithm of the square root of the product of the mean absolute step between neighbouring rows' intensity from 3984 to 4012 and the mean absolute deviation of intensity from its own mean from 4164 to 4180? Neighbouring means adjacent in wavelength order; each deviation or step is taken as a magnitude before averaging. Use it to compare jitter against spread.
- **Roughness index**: 0.03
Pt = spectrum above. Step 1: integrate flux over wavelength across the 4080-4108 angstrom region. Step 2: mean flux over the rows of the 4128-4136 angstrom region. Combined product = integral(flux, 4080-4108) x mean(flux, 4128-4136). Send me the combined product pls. 4331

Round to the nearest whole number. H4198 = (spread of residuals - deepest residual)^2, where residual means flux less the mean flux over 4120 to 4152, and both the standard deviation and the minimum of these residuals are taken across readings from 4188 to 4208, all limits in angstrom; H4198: 1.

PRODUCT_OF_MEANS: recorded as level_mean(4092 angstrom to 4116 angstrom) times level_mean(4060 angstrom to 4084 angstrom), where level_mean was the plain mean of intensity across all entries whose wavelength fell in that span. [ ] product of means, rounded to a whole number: 156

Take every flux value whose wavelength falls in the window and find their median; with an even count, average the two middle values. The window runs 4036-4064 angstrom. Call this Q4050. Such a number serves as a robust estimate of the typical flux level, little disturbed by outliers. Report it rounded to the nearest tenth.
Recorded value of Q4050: 14.1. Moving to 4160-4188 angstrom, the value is 12.6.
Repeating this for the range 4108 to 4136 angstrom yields 12.8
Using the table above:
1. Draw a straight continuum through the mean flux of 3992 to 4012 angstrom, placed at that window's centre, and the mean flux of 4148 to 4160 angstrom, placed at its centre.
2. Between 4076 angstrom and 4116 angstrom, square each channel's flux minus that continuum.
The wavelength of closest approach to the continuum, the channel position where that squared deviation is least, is 4110.0 angstrom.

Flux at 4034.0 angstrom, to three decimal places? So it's 14.560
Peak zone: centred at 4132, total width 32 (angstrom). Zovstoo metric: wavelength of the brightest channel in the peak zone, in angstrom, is 4134.0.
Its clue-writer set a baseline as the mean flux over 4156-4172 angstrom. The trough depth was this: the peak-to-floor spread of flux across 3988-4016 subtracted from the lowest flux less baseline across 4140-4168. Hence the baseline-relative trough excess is -5.7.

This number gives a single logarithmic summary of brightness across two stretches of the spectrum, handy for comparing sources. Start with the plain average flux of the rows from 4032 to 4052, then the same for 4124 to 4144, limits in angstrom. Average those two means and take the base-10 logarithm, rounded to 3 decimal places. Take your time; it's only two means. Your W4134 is 1.127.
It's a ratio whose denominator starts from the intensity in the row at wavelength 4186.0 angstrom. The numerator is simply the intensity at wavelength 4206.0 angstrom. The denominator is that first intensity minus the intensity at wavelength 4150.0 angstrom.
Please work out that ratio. -18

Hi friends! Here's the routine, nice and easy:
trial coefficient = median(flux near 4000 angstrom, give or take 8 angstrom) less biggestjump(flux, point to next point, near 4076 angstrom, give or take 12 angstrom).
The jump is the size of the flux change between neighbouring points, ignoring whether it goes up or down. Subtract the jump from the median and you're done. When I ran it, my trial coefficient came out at 8.8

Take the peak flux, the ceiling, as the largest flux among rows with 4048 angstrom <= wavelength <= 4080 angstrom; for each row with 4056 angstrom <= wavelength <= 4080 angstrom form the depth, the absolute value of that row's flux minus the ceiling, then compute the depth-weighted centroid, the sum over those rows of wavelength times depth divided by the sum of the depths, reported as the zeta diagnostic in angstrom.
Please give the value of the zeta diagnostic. 4069.1 angstrom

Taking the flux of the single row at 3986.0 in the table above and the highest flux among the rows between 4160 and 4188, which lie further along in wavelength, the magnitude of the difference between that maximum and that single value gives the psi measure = 3.0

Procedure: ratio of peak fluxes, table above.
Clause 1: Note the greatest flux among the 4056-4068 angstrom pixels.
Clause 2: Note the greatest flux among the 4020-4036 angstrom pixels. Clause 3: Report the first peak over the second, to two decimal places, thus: 1.03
